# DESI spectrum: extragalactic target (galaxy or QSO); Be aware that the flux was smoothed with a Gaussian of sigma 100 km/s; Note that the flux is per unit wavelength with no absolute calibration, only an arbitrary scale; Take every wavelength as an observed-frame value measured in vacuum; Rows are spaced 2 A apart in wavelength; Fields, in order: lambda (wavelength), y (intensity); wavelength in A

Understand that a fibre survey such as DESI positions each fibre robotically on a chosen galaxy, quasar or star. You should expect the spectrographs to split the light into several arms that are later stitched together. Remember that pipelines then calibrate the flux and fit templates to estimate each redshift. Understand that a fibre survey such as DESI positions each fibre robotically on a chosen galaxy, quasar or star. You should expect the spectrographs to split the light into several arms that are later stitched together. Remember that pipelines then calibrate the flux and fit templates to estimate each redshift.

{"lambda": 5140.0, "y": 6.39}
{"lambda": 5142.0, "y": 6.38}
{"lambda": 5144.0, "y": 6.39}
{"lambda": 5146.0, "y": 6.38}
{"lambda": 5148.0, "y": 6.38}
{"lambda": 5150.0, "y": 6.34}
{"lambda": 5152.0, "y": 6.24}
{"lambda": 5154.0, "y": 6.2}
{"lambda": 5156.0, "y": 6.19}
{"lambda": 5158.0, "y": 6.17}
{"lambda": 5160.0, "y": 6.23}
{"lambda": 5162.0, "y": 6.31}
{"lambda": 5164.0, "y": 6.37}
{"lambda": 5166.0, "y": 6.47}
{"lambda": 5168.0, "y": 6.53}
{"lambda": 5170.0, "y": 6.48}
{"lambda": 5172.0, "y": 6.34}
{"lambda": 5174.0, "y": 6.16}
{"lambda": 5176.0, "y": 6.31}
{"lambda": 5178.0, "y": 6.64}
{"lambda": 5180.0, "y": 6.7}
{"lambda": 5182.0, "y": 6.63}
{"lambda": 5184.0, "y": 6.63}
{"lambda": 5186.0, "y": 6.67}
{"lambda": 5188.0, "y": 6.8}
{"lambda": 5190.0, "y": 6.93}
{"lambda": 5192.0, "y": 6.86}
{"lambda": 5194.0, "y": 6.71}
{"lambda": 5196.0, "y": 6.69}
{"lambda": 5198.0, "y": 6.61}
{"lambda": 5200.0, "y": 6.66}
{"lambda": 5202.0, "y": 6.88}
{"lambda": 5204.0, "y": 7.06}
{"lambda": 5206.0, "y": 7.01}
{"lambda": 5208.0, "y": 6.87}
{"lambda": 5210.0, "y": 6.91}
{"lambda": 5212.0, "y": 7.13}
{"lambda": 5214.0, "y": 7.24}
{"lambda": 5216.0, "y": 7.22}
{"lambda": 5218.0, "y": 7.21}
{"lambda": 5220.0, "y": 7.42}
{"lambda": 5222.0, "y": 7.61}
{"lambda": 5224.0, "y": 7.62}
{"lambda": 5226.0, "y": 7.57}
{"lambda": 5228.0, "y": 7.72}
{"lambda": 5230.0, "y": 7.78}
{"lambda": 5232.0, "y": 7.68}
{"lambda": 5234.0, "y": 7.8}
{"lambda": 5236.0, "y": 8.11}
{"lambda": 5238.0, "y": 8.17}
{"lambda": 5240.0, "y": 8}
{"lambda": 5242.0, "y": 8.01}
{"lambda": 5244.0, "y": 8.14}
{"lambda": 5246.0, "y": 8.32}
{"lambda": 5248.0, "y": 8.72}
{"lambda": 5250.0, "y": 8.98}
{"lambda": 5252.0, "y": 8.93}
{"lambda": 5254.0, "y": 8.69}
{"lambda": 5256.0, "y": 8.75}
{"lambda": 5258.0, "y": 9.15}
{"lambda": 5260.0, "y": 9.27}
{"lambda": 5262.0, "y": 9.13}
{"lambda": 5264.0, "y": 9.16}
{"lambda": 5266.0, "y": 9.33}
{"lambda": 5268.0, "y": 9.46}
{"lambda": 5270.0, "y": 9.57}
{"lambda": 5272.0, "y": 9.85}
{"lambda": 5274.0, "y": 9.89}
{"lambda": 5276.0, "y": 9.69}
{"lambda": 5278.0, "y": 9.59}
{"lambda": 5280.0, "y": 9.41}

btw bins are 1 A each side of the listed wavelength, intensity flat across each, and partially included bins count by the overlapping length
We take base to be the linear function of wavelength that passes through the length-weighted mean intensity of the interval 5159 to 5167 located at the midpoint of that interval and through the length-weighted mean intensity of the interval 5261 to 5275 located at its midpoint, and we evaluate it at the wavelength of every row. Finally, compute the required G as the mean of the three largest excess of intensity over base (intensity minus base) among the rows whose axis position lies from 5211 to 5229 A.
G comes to -0.539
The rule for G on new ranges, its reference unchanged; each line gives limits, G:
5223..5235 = -0.562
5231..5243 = -0.494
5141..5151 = 0.606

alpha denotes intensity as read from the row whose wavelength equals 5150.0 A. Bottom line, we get 6.34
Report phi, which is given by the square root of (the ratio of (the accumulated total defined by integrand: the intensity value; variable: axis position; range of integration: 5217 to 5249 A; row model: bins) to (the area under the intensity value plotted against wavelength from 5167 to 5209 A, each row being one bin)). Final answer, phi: 0.95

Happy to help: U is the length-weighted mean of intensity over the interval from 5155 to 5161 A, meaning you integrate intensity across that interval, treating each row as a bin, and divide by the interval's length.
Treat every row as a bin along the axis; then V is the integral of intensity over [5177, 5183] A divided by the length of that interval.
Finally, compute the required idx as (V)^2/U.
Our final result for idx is 7.2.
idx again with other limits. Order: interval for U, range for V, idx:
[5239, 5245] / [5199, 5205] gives 5.9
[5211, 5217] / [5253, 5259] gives 10.9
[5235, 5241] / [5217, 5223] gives 6.8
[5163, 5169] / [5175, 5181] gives 6.6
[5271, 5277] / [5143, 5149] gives 4.2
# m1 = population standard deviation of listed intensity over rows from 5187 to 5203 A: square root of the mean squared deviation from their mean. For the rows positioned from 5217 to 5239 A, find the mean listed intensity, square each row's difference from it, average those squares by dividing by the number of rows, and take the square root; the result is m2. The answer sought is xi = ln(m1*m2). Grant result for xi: -3.56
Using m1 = 0.109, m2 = 0.3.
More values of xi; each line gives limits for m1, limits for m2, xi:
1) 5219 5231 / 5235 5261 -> -3.00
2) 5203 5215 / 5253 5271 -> -3.36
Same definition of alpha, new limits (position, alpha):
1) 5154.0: 6.2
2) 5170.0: 6.48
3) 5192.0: 6.86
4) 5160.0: 6.23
